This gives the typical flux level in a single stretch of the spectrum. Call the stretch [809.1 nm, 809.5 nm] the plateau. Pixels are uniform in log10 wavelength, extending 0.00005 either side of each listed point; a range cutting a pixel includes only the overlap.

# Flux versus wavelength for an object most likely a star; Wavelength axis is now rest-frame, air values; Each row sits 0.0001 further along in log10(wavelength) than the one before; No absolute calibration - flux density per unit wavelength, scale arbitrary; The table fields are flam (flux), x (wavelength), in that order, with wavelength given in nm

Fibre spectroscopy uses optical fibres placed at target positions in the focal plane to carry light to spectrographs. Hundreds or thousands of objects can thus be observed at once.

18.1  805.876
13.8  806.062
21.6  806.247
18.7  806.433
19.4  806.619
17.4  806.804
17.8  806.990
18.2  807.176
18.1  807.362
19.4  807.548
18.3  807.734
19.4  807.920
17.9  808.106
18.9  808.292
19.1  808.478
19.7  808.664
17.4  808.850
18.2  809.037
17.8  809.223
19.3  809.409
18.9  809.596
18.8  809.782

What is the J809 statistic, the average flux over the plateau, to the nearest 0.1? 18.6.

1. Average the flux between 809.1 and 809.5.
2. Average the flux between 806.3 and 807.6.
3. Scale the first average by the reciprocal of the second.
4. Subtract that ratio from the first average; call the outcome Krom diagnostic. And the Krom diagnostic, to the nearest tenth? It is 17.5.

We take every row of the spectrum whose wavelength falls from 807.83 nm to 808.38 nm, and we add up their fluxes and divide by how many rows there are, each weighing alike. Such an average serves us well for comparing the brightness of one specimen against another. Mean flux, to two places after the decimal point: 18.73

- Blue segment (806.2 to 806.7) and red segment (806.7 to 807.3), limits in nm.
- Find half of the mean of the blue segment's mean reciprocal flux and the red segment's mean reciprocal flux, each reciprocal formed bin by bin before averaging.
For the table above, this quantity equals 0.0267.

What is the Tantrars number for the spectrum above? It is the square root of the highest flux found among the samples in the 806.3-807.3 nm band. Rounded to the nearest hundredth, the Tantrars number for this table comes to 4.40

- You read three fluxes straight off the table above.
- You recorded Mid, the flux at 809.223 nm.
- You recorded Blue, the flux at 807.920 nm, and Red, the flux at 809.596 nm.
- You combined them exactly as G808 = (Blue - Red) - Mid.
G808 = -17.3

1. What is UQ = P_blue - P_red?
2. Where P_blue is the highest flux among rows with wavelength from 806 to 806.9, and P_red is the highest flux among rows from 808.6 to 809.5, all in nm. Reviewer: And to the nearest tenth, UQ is 1.9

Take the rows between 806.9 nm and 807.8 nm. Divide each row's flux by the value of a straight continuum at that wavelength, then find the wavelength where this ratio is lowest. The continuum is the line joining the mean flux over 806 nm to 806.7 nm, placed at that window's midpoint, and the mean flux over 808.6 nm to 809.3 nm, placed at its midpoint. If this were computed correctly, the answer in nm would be 806.990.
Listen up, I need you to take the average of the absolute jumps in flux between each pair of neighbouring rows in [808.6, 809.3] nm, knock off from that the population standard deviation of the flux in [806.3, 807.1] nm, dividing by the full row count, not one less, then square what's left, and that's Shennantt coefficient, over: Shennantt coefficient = 0.15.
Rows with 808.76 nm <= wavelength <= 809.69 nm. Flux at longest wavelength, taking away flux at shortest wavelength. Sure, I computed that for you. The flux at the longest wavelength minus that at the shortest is 1.5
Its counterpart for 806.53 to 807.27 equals -1.2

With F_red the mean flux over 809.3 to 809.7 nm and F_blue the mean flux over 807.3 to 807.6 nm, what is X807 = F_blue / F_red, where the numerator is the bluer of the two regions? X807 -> 0.98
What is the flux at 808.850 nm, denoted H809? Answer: 17.4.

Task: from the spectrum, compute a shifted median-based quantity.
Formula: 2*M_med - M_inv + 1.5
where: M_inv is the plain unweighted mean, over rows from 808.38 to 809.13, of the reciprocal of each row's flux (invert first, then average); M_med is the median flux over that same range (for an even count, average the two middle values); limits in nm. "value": 38.7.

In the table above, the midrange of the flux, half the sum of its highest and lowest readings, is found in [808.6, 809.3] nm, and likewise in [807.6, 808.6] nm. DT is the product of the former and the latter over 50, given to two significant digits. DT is 6.9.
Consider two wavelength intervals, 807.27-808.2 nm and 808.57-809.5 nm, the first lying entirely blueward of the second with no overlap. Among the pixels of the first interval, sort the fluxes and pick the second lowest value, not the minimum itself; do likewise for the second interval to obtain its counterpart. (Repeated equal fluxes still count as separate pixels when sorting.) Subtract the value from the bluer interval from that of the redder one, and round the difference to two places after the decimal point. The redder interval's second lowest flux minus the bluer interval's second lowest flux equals -0.30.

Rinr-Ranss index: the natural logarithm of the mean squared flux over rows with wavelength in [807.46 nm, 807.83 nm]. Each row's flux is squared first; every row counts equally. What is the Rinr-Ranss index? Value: 5.87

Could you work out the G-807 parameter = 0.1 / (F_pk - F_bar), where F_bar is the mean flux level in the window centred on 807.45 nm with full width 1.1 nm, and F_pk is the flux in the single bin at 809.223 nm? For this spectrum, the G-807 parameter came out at -0.14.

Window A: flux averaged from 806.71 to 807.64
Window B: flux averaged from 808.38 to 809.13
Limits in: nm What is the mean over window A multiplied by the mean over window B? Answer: 338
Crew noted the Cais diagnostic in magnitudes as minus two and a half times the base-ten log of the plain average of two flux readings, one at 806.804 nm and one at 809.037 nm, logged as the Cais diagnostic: -3.13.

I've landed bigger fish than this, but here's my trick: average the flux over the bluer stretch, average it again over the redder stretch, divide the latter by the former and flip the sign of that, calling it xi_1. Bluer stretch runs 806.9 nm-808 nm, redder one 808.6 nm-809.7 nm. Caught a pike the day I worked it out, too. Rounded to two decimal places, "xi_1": -1.00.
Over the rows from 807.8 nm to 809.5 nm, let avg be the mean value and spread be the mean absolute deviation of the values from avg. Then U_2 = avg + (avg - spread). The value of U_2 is 36.5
